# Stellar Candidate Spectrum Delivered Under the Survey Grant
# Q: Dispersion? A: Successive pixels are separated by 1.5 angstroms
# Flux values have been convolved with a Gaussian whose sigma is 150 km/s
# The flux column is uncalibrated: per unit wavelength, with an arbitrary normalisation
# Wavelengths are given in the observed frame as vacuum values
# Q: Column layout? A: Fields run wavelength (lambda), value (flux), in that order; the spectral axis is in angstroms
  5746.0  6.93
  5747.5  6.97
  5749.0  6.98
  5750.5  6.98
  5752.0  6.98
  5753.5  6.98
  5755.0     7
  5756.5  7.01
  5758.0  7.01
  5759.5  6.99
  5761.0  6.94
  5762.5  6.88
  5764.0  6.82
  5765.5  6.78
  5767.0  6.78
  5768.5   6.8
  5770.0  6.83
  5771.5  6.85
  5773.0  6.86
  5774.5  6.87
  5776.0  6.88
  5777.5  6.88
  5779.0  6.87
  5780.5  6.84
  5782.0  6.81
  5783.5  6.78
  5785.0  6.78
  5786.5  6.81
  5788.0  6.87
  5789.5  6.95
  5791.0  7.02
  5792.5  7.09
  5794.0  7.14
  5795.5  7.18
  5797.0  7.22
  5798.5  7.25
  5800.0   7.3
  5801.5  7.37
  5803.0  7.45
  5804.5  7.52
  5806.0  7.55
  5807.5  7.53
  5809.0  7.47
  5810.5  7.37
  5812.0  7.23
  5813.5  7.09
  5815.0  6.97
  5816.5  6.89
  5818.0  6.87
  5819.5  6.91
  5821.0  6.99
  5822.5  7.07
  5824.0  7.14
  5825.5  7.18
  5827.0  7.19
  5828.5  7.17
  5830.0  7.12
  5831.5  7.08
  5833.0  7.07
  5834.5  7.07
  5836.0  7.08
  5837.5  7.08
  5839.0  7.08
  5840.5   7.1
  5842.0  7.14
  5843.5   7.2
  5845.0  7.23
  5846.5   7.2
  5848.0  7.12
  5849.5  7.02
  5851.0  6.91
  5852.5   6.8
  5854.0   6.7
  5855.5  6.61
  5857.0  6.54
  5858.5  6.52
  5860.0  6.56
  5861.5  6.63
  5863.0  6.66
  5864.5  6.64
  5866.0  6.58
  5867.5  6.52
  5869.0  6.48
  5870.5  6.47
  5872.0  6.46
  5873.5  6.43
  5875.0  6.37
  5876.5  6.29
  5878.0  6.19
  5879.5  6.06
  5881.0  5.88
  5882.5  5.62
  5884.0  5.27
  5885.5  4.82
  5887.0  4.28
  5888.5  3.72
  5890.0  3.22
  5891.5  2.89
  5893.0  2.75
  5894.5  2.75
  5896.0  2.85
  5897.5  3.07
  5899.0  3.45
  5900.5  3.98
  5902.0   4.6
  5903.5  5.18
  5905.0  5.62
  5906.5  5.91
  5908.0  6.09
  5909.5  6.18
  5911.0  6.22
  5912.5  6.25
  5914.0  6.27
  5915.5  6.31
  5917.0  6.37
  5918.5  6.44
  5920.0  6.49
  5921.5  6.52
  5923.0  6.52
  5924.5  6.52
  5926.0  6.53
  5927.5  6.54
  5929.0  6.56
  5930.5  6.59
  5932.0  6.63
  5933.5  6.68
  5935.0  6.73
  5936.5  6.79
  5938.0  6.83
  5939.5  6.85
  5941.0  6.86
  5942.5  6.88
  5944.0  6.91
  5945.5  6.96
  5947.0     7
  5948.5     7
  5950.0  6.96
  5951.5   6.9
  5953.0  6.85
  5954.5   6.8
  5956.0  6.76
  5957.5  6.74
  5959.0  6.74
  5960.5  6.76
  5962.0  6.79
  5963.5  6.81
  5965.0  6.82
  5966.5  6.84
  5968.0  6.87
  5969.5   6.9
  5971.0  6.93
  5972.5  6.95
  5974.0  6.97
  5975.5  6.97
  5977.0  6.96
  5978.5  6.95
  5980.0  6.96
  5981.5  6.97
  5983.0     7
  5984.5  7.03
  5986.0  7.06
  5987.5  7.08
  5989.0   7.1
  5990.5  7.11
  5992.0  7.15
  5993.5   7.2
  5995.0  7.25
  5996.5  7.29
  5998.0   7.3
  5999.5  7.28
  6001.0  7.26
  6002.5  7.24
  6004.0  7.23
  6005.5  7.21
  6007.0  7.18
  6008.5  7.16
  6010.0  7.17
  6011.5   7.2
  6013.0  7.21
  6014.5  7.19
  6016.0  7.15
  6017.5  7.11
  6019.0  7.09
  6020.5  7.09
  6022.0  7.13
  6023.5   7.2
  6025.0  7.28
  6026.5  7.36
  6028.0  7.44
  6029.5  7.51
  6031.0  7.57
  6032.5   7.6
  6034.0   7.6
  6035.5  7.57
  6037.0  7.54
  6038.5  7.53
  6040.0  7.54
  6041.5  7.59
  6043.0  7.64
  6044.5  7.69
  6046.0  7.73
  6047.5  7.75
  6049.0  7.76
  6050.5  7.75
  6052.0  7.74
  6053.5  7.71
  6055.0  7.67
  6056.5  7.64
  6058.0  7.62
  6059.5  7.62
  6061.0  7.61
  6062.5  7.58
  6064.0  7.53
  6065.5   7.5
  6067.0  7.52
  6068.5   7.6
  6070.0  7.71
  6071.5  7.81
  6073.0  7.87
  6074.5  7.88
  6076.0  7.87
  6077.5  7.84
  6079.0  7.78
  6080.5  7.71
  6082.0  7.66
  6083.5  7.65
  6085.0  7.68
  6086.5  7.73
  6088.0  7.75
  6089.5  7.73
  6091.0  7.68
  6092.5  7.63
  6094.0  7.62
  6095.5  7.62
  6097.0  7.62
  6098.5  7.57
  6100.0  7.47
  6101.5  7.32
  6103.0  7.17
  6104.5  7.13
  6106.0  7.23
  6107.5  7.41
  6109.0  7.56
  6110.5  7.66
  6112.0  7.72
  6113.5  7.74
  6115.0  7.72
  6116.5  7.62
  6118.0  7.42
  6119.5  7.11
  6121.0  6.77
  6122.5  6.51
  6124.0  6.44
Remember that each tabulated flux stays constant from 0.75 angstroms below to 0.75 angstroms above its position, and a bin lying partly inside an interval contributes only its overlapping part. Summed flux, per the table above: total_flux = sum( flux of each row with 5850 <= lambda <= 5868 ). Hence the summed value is 80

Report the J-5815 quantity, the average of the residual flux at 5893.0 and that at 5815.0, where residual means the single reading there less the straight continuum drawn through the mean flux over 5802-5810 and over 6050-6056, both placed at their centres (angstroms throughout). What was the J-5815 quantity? -2.7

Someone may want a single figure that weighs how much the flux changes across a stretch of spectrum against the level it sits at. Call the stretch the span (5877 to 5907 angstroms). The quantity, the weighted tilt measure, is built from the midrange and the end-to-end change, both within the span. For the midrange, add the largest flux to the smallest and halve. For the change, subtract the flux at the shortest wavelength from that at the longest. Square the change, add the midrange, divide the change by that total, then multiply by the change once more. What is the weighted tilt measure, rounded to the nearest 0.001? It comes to 0.017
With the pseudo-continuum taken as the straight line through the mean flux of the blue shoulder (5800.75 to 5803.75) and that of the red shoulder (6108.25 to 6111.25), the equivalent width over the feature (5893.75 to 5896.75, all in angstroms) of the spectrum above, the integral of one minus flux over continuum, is 1.9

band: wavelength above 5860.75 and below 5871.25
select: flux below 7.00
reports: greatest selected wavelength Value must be 5870.5 angstroms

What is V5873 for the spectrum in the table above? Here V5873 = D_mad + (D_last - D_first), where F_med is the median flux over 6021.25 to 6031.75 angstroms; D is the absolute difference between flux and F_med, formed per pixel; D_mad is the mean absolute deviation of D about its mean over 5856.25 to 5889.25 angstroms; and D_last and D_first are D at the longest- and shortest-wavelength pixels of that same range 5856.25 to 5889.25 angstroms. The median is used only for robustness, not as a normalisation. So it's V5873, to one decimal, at 3.4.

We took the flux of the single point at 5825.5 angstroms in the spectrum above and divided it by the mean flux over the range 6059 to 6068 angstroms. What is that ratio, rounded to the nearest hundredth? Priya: 0.95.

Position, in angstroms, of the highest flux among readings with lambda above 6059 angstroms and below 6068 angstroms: 6059.5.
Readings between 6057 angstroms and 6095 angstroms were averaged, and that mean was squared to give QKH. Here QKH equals 59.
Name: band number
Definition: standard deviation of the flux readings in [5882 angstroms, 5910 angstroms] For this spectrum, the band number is 1.2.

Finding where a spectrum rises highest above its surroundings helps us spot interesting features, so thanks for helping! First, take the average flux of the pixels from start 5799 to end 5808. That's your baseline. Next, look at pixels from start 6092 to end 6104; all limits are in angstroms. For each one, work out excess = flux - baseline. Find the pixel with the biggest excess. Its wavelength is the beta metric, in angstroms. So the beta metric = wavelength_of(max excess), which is 6092.5 angstroms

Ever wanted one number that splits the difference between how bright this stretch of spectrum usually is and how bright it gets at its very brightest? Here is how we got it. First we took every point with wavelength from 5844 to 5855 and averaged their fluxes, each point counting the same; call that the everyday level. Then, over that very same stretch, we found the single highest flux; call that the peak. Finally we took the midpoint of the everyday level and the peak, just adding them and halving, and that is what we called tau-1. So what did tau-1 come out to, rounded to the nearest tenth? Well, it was 7.1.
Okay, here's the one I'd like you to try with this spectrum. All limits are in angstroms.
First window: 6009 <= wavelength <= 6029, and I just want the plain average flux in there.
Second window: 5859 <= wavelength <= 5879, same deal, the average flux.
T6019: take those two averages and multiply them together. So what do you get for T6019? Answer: 46.7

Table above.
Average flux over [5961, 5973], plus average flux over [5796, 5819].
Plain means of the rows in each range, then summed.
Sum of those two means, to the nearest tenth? 14.1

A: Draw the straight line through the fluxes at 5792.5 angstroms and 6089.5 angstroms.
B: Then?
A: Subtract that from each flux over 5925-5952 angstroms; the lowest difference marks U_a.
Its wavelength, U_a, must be 5926.0 angstroms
